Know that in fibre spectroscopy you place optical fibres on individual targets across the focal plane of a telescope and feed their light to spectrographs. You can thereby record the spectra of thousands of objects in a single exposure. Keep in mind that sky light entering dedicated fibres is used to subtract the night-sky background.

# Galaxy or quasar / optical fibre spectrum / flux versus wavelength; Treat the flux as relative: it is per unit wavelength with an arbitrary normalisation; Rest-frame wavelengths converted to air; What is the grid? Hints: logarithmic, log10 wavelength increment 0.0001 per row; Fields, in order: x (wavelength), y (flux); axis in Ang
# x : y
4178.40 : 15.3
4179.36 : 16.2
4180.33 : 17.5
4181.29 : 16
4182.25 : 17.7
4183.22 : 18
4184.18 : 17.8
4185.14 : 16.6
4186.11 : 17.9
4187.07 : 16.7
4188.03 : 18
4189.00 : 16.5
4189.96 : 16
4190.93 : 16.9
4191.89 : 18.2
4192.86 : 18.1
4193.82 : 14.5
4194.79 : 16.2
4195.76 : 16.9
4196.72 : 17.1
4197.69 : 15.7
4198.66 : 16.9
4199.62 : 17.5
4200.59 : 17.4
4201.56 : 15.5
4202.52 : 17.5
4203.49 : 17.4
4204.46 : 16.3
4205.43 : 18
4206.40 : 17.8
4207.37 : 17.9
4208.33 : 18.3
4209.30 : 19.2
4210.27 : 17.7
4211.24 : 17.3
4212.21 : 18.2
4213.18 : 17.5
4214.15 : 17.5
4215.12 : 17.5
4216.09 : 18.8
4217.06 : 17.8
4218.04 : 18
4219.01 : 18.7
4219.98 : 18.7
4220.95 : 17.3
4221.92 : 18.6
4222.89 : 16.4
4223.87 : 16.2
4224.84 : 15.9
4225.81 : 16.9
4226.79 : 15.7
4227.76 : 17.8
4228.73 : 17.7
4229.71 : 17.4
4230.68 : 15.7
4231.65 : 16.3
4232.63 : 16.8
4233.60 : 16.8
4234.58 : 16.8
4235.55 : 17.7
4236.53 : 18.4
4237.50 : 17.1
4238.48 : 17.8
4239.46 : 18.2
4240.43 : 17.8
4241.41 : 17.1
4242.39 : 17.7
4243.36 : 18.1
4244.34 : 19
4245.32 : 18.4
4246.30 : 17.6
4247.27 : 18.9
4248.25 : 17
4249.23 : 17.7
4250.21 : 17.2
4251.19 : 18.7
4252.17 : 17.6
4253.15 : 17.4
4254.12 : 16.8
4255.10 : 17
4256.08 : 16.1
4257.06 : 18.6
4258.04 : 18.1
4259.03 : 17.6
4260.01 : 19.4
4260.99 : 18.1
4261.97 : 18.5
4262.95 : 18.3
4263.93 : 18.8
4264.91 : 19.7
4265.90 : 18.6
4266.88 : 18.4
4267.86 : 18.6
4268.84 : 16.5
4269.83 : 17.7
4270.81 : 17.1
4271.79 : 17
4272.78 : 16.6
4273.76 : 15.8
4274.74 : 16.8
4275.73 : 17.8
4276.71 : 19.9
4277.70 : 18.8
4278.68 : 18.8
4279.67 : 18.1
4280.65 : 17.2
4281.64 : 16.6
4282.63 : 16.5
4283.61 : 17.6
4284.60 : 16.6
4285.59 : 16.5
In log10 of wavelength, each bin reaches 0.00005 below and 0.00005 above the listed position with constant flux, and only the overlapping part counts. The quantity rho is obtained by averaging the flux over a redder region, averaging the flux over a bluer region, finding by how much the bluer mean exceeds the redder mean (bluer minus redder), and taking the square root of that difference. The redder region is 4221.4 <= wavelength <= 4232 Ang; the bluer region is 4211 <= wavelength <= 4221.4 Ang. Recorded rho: 1.1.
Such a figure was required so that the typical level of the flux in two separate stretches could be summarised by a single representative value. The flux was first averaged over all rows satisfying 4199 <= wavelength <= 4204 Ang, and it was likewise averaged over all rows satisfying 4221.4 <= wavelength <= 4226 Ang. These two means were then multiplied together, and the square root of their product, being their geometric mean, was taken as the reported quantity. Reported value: 16.9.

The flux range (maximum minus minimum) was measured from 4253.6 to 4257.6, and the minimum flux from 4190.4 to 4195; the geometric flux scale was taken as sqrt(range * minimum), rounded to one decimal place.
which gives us 6.0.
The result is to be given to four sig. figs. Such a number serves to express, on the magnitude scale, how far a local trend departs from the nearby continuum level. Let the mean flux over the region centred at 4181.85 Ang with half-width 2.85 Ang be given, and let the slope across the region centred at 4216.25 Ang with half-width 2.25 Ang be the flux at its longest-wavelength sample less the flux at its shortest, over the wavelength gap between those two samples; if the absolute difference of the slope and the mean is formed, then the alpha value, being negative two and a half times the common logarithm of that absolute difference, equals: -3.081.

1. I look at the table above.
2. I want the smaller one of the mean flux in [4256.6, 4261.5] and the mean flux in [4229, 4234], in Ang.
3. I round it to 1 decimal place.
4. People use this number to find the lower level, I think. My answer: 16.6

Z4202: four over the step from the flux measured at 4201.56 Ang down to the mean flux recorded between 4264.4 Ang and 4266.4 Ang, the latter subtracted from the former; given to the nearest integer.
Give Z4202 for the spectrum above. -1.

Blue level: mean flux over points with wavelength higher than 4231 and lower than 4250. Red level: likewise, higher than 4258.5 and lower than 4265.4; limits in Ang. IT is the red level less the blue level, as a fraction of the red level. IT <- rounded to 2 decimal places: 0.05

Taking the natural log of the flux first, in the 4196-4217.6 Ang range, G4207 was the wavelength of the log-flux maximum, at 4209.30 Ang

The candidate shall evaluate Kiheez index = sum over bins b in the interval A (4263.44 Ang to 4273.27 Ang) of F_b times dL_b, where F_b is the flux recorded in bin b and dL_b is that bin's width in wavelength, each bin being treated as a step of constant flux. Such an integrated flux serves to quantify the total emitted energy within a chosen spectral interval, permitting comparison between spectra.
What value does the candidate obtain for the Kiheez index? 176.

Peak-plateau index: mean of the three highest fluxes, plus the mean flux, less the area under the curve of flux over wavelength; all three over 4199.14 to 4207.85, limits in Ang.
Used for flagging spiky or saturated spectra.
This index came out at -115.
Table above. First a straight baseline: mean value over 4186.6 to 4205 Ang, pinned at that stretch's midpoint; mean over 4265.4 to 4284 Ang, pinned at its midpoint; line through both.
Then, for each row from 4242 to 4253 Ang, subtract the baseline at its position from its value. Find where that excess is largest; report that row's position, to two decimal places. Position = 4244.34 Ang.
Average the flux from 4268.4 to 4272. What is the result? 17.1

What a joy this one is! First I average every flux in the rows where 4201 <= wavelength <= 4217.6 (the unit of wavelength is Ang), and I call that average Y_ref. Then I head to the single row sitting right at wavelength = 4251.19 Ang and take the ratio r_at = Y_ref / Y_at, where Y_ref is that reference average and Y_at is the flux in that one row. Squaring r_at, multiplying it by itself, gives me 0.89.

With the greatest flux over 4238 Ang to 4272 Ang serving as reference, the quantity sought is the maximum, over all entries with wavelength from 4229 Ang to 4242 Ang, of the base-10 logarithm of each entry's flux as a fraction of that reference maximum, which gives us -0.030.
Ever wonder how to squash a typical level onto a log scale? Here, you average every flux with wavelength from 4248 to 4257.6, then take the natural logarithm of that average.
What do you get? 2.86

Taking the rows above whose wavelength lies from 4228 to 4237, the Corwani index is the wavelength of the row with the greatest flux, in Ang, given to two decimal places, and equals 4236.53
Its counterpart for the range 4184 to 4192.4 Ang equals 4191.89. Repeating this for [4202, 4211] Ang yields 4209.30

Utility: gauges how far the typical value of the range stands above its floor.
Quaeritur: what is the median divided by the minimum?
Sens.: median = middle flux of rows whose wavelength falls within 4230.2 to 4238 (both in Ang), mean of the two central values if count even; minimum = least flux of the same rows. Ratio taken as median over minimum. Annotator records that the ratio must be 1.07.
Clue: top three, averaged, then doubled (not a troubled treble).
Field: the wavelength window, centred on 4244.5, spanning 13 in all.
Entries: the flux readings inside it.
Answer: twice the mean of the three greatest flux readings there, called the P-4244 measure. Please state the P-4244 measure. 37.5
